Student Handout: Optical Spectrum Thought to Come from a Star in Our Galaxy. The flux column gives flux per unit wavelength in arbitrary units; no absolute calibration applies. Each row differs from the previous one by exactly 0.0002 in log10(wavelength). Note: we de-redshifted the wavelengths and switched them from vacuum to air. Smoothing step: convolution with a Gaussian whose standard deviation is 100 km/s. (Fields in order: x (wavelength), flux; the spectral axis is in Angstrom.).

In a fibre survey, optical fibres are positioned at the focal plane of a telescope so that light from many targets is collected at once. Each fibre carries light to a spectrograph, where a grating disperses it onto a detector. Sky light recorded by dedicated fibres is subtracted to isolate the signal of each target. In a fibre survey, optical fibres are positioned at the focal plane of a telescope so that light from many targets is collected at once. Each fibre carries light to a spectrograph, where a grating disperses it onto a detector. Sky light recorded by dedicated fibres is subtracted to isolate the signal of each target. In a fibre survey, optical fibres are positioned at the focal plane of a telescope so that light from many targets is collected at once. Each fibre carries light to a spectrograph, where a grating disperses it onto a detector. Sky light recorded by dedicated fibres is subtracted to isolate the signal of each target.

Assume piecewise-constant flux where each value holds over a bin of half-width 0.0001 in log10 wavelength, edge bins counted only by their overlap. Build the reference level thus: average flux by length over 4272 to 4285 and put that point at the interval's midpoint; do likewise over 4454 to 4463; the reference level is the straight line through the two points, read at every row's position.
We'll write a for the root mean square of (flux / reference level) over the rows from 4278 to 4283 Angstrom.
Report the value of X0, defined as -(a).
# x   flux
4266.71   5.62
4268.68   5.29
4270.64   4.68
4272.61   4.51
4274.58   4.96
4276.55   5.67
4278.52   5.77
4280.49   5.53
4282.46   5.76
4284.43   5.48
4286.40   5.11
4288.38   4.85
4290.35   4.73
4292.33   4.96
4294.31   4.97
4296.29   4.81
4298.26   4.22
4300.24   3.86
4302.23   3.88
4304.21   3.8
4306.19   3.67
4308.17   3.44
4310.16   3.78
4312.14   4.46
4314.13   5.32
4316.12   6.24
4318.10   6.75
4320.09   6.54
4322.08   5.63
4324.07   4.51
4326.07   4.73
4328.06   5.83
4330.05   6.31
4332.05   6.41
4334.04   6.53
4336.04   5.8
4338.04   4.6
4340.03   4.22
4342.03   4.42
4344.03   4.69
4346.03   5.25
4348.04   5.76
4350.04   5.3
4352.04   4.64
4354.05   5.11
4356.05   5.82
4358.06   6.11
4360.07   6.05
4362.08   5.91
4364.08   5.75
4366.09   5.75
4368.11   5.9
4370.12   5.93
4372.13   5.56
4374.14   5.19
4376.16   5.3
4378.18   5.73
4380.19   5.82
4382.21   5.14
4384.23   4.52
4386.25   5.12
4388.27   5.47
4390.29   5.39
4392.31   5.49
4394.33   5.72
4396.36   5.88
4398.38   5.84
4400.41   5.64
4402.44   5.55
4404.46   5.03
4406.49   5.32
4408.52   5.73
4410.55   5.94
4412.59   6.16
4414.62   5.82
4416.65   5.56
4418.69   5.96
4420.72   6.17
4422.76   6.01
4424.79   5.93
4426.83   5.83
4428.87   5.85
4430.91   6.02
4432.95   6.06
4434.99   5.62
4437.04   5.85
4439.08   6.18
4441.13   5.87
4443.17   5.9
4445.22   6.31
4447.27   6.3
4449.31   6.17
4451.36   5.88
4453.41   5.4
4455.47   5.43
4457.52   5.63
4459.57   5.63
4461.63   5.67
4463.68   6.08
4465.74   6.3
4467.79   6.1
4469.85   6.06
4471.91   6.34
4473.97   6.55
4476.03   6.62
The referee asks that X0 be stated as -1.05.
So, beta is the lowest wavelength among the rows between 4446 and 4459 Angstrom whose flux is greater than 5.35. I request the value 4447.27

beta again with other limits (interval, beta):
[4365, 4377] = 4366.09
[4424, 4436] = 4424.79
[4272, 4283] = 4276.55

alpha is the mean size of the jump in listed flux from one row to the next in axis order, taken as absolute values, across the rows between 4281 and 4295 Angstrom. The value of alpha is 0.21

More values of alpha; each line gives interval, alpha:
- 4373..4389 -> 0.41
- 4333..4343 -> 0.63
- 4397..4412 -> 0.29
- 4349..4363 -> 0.39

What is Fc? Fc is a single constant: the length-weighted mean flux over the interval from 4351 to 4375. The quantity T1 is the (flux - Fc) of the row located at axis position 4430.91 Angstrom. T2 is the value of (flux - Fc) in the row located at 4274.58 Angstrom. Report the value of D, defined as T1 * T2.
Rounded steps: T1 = 0.37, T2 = -0.7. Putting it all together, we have -0.3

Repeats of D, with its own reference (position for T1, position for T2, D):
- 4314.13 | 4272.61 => 0.4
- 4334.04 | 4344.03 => -0.8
